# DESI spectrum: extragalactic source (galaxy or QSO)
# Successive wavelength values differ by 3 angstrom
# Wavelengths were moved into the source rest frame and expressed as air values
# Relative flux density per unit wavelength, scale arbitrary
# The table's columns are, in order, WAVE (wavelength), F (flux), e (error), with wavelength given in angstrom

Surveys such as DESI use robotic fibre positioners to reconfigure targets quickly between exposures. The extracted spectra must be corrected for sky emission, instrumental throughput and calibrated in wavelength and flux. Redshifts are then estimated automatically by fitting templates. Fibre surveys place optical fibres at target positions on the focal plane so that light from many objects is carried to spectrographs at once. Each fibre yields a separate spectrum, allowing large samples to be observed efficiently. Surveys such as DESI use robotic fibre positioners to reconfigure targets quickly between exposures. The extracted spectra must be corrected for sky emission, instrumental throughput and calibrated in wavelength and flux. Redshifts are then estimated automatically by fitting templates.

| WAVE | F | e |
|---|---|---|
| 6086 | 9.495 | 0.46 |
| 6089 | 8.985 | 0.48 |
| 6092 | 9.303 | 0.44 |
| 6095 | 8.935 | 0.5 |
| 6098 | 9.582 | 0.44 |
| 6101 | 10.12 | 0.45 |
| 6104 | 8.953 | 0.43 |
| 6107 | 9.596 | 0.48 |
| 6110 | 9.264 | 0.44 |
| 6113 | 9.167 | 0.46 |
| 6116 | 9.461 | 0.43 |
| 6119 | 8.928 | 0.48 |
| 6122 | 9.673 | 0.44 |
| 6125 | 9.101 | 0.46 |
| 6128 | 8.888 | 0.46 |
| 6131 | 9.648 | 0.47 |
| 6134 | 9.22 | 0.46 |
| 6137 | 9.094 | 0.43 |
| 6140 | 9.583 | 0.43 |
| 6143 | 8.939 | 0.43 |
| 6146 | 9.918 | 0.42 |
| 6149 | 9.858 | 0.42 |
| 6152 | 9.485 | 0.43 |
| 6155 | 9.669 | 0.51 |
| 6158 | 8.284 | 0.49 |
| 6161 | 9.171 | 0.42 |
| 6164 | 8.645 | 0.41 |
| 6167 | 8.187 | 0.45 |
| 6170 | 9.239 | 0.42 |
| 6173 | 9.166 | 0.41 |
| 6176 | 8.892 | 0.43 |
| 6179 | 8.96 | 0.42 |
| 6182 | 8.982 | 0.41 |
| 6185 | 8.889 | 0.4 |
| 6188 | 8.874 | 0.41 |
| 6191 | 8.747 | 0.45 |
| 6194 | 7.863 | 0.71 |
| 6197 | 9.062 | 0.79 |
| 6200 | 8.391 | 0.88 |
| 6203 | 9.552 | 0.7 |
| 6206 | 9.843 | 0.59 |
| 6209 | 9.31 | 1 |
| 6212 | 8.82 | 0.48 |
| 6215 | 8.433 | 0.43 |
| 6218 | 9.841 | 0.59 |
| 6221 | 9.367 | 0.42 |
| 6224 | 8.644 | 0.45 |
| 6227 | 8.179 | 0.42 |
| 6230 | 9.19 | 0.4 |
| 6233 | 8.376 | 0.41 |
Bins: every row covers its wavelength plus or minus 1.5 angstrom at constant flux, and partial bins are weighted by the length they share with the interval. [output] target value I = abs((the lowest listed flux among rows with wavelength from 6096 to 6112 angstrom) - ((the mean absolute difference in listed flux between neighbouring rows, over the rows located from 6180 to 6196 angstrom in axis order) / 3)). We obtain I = 8.86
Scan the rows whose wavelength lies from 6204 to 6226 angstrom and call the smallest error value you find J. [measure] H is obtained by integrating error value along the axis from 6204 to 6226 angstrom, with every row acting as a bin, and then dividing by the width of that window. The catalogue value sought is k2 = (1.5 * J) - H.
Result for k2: 0.065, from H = 0.565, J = 0.420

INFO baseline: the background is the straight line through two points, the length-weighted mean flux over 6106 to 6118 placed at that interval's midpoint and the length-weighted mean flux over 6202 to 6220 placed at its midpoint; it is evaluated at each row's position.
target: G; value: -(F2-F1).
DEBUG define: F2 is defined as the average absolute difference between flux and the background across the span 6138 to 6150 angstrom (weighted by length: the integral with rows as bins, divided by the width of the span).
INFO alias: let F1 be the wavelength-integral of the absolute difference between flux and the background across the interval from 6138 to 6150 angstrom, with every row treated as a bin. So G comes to 4.7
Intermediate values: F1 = 5.1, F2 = 0.429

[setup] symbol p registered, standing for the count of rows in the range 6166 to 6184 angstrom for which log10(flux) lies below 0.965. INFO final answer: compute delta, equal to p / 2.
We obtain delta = 2.5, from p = 5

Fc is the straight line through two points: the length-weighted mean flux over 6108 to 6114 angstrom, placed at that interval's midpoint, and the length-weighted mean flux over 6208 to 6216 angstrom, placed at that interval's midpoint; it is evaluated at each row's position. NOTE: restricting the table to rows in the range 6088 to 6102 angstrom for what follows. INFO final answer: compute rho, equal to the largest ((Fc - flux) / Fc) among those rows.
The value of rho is 0.041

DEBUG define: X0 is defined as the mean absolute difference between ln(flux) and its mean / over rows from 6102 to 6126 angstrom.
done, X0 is 0.025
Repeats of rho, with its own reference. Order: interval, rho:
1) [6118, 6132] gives 0.032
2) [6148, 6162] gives 0.086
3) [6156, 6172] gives 0.093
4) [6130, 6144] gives 0.020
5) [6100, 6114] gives 0.035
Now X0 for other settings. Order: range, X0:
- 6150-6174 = 0.052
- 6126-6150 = 0.038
